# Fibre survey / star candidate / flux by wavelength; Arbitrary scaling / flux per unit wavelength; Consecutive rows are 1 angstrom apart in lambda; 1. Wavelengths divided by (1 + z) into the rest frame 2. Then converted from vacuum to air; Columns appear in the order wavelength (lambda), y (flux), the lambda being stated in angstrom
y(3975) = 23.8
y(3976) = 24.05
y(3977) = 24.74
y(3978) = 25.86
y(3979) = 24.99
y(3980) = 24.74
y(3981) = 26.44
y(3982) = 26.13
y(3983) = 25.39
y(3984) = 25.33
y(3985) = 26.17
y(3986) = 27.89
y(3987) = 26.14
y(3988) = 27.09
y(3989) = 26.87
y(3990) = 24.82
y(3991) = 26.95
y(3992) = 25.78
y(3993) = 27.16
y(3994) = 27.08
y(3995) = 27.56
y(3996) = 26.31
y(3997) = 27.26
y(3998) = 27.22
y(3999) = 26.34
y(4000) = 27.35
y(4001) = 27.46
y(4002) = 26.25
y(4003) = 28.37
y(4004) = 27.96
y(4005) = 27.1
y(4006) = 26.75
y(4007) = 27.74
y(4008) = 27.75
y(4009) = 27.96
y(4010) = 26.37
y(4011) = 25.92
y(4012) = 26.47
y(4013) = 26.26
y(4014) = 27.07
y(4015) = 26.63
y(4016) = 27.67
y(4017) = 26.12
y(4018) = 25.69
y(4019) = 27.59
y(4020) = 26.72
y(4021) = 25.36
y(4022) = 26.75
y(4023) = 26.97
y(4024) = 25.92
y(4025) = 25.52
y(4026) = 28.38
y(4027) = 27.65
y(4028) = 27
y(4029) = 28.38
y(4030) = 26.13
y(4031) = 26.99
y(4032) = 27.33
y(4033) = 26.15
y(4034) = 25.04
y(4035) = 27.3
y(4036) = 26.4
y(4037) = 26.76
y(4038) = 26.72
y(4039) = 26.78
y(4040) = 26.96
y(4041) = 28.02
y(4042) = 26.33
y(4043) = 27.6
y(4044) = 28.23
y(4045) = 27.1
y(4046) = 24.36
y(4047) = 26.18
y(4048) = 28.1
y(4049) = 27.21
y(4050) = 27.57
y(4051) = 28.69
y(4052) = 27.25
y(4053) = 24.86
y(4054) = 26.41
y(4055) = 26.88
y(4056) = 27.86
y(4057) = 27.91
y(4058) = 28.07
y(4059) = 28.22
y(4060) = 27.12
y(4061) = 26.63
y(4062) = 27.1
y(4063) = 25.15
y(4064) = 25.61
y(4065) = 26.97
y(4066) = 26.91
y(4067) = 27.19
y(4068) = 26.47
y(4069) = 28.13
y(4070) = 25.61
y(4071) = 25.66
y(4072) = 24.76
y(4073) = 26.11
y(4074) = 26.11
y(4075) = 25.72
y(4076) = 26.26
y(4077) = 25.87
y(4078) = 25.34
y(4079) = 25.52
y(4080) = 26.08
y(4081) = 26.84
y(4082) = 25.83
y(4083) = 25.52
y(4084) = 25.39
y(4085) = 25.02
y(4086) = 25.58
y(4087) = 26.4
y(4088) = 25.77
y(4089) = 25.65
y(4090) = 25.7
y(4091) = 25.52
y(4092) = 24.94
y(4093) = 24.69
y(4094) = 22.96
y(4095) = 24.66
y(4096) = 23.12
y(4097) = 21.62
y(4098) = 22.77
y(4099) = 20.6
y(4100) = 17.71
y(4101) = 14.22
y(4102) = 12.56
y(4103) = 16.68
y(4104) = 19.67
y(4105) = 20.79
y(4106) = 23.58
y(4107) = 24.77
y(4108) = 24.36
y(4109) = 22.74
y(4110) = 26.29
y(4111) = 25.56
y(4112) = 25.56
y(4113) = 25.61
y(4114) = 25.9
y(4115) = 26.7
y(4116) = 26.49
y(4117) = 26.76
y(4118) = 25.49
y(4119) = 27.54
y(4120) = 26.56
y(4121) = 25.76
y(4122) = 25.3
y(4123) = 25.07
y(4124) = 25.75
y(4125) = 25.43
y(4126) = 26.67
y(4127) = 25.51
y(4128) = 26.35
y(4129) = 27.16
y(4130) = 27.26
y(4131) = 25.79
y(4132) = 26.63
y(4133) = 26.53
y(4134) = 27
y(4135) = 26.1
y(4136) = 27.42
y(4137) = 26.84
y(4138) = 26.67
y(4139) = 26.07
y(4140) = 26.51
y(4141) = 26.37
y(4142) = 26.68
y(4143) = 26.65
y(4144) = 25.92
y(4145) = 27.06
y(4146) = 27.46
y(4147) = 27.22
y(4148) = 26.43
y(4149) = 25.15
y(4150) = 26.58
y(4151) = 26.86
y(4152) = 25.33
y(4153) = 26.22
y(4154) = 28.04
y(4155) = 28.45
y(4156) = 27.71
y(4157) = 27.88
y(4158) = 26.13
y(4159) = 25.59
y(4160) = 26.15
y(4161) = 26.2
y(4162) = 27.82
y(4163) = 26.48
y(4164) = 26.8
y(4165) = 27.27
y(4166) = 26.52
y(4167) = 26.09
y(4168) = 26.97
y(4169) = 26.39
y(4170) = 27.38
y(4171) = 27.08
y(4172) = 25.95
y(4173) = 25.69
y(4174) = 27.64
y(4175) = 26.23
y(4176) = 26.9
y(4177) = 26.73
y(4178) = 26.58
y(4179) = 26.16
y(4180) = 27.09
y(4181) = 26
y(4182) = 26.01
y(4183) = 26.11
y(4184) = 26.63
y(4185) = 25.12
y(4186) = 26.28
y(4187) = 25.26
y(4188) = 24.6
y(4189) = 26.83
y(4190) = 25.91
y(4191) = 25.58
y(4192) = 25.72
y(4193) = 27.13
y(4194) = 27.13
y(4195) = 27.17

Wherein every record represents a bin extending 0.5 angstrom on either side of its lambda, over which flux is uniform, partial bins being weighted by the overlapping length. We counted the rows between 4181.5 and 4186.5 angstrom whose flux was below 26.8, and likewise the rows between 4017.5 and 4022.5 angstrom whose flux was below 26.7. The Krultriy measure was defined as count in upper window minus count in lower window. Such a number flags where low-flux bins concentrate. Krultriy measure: 3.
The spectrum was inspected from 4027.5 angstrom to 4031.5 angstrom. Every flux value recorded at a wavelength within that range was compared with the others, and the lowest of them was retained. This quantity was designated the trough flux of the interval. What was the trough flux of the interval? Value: 26.13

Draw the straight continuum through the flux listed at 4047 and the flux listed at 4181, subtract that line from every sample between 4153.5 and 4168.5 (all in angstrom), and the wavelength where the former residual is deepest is 4159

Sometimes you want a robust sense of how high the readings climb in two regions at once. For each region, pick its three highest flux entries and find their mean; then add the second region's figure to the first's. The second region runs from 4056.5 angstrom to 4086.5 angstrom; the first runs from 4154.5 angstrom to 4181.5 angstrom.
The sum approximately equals 56.2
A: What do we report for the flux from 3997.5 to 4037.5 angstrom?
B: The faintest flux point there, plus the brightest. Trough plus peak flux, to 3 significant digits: 53.4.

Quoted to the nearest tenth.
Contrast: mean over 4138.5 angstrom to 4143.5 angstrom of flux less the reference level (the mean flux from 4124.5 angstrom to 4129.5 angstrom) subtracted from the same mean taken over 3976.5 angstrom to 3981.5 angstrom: -1.1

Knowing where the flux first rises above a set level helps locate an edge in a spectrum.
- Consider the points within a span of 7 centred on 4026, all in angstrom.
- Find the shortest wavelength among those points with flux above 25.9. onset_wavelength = 4023 angstrom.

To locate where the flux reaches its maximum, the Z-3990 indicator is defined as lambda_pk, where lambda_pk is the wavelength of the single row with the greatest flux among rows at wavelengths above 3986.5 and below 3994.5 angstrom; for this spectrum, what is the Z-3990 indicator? 3993 angstrom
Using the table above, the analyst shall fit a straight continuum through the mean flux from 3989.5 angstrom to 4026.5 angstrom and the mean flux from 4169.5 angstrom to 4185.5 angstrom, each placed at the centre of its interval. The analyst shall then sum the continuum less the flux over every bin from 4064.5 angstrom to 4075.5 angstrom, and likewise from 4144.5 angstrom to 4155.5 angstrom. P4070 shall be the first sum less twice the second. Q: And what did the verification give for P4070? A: 10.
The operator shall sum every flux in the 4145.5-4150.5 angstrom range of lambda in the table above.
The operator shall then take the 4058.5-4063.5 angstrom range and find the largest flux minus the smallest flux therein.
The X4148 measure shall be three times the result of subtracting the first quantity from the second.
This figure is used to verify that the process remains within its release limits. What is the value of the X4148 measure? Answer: -389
